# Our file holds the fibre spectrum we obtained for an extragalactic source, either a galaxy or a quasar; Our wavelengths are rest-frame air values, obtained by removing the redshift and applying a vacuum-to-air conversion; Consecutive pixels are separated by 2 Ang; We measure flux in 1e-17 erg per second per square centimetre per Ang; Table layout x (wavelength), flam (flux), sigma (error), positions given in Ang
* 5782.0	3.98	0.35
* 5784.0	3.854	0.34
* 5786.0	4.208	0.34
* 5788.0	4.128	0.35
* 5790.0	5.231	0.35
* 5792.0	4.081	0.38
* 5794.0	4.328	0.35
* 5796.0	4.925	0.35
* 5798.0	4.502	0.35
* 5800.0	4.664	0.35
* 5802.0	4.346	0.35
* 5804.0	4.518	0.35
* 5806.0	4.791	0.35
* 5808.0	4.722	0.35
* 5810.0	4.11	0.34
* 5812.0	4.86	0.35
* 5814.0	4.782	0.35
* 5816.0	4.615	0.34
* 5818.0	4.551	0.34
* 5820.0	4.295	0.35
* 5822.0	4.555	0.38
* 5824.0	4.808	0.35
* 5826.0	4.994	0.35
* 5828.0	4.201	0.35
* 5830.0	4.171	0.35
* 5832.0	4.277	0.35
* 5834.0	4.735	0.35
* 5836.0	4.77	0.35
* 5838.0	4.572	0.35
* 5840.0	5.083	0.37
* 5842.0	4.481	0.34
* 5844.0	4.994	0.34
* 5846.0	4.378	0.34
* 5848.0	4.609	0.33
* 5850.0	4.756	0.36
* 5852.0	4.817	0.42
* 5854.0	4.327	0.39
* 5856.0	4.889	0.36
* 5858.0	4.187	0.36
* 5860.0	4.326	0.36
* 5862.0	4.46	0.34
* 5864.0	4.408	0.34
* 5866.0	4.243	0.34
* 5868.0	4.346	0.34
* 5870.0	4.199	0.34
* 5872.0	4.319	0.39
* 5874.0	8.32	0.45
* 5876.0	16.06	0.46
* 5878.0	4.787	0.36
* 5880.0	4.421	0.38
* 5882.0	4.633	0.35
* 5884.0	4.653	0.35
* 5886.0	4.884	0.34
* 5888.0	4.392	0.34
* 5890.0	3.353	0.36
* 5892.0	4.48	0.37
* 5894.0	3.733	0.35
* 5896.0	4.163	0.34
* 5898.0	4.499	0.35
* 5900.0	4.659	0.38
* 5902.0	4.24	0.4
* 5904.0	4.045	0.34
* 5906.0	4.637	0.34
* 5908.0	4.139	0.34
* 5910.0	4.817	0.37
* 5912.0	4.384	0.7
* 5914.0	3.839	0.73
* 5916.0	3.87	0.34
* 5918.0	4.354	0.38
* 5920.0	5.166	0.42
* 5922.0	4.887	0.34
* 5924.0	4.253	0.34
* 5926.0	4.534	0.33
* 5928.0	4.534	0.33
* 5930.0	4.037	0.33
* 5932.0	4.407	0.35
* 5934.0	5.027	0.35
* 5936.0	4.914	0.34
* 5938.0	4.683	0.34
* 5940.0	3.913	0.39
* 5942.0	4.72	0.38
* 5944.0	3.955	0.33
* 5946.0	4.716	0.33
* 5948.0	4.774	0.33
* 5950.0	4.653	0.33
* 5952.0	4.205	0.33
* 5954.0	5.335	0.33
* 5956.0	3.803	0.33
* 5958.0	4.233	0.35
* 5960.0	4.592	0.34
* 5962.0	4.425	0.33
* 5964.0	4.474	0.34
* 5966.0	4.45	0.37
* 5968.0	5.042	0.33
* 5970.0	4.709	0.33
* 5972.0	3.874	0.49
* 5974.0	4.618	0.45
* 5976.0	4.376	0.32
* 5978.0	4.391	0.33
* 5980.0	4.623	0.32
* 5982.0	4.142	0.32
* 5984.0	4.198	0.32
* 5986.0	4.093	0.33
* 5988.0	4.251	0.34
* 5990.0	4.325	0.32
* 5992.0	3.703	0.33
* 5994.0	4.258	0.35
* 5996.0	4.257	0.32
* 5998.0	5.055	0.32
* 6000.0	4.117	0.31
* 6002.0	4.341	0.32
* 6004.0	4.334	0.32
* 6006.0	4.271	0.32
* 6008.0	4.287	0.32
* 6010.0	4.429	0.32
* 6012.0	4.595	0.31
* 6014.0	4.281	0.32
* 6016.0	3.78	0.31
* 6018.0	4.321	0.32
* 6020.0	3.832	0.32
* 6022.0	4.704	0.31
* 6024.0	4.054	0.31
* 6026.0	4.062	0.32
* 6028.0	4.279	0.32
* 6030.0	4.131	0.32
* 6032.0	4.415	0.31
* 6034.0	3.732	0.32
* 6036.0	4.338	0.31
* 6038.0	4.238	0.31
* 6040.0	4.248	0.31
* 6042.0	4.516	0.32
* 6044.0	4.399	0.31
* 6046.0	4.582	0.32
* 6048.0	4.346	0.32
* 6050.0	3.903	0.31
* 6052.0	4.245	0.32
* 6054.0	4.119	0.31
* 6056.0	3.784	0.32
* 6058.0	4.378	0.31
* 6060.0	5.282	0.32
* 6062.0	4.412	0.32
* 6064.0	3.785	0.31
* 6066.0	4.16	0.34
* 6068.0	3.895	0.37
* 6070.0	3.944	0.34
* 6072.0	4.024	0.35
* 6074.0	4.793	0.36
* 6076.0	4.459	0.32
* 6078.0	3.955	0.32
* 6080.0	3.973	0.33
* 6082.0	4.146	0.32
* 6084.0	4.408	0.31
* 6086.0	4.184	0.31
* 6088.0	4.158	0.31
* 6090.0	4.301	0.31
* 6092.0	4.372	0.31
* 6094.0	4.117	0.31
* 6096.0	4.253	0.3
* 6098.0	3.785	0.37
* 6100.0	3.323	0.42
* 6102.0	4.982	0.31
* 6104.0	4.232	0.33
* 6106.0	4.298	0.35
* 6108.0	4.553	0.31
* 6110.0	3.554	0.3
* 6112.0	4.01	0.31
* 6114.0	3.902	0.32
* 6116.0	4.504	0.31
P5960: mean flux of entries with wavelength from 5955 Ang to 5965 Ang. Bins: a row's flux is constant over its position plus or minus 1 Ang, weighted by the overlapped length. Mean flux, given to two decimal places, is 4.31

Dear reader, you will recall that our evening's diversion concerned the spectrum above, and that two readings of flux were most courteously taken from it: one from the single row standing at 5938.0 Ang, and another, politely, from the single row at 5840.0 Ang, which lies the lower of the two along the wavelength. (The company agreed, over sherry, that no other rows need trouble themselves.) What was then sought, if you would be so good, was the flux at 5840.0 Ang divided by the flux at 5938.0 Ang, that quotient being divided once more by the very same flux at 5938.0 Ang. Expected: 0.232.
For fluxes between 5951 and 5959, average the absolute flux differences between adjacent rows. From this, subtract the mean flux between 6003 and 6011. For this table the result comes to -3.3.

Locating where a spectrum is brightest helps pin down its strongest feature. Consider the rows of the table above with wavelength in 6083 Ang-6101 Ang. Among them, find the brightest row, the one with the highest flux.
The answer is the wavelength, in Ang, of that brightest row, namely 6084.0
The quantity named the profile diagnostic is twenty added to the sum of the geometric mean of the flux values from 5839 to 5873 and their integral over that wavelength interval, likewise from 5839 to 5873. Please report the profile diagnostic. 178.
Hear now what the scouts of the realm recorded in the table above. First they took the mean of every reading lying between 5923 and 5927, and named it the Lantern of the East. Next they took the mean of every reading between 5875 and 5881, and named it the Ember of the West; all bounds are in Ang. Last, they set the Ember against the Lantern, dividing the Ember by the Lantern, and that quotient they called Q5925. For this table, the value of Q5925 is 1.92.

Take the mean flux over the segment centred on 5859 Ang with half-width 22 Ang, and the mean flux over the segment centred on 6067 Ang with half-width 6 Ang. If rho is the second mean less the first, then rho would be -1.2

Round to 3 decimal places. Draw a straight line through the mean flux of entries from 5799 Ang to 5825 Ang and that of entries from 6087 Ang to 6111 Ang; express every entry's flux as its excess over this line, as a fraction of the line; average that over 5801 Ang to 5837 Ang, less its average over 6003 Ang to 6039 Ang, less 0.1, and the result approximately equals -0.092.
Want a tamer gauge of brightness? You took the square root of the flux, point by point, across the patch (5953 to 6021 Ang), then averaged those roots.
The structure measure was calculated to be 2.08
